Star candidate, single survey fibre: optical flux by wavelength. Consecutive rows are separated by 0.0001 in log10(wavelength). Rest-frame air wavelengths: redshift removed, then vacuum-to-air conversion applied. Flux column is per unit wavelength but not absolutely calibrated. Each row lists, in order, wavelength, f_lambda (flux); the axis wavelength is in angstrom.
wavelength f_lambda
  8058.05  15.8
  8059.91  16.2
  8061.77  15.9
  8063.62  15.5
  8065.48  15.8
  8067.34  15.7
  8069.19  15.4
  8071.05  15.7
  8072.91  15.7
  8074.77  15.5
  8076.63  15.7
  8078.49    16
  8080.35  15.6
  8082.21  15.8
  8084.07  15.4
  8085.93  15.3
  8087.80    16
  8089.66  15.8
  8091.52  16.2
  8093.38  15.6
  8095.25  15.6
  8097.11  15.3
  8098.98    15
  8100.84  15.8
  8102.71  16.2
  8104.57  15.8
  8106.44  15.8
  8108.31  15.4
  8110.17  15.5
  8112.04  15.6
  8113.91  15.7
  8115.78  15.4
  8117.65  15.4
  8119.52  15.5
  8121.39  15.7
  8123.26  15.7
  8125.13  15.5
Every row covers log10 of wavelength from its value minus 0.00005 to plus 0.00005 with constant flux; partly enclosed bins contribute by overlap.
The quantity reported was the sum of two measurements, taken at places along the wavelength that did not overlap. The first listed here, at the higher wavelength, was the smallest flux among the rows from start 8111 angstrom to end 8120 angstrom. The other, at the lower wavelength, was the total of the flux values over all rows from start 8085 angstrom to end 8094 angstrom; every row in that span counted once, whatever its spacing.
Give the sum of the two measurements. 94.3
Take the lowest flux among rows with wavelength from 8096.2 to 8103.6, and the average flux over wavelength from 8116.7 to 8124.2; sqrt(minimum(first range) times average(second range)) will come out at 15.28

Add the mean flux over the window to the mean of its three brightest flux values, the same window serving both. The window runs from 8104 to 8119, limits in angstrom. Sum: 31.3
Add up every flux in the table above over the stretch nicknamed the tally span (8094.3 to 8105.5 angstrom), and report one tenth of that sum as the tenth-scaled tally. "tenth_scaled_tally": 9.37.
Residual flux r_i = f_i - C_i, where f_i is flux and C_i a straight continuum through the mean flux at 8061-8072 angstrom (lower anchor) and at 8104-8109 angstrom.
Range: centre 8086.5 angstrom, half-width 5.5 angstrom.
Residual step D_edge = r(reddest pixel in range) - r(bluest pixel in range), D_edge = 0.4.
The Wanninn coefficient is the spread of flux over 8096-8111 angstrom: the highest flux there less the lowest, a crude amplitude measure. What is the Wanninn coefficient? 1.2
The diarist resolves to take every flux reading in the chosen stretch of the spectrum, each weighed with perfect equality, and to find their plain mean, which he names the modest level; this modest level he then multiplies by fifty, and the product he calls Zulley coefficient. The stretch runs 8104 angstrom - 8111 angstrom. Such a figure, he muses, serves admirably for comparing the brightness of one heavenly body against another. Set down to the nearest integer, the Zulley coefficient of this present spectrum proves 781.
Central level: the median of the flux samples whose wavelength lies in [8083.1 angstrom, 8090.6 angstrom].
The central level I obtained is 15.6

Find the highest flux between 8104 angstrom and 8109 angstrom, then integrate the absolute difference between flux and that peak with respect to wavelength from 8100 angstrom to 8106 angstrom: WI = 0.75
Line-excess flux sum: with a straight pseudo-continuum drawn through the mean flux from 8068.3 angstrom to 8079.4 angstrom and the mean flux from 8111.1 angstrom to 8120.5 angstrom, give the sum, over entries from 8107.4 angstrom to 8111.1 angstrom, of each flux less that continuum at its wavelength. -0.2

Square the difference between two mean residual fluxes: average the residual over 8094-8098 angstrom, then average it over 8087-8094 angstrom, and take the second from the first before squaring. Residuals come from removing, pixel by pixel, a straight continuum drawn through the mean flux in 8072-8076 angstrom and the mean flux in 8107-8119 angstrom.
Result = 0.19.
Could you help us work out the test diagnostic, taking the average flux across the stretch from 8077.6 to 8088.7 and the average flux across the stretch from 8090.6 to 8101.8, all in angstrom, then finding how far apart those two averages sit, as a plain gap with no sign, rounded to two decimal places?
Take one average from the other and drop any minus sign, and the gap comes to 0.10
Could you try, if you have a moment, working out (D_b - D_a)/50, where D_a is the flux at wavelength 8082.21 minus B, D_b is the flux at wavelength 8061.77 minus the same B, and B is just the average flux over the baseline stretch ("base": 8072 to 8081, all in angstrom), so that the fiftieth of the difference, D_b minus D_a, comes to 0.0020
